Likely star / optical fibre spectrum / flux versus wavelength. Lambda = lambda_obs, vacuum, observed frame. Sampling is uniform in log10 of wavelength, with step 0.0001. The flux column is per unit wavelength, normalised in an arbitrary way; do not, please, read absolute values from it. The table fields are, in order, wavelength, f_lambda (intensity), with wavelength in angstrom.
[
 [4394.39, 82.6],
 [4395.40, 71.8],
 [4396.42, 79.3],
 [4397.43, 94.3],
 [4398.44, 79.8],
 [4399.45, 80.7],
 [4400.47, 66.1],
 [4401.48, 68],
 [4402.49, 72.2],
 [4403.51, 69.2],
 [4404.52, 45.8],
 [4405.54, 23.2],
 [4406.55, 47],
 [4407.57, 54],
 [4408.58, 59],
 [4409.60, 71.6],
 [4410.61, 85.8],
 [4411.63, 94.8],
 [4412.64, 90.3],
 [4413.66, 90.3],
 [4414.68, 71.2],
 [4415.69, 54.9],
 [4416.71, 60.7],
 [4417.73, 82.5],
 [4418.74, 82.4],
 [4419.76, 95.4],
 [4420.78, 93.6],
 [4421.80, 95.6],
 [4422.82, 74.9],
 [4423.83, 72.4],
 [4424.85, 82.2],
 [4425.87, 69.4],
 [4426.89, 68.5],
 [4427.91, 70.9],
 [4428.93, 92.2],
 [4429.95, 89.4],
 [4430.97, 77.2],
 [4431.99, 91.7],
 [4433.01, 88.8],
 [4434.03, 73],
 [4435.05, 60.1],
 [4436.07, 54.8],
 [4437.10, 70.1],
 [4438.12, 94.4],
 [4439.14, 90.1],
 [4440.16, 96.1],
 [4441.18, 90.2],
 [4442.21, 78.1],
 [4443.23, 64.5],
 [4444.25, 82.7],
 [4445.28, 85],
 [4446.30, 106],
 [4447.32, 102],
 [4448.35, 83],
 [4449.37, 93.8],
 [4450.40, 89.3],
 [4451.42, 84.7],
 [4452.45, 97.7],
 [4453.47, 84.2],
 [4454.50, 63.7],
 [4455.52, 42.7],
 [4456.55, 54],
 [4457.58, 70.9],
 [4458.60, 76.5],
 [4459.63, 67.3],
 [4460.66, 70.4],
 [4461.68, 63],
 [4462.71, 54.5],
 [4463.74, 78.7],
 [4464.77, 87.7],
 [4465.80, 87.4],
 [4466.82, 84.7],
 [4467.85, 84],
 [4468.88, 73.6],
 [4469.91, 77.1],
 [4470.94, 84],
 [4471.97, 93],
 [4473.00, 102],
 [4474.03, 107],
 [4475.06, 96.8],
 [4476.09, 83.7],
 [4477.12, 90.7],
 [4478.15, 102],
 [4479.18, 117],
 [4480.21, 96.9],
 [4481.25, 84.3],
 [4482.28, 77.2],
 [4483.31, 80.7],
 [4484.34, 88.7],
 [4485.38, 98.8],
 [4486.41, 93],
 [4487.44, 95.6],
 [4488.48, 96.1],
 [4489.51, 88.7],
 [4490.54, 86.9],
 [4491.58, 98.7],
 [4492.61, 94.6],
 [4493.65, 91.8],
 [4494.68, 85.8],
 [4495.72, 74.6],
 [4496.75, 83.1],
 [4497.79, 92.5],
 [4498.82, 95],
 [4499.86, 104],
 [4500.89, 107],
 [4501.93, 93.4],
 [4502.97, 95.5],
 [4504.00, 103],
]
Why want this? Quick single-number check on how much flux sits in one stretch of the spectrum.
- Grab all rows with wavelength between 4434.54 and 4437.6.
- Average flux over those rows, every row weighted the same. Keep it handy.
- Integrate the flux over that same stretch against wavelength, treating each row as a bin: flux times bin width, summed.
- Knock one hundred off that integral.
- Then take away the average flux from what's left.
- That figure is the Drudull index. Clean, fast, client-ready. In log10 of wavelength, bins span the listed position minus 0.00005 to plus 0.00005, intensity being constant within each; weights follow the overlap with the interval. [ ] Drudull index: 27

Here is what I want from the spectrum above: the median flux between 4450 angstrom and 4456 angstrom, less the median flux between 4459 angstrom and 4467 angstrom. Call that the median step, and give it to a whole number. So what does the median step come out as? 10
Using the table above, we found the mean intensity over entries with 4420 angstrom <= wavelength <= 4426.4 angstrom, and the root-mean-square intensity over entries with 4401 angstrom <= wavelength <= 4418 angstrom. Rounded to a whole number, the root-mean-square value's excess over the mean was -12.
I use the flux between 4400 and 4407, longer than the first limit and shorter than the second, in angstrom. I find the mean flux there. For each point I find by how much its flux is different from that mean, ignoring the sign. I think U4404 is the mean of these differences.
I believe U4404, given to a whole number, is 15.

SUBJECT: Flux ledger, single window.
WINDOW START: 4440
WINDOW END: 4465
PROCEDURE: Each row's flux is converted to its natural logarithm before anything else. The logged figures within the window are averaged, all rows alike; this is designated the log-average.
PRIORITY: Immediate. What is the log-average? 4.34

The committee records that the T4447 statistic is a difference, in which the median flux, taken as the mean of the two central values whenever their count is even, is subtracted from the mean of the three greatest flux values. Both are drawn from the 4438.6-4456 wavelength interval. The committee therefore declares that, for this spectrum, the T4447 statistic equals 17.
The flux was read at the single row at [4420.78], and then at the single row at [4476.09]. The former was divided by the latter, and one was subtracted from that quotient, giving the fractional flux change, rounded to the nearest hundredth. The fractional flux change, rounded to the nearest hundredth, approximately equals 0.12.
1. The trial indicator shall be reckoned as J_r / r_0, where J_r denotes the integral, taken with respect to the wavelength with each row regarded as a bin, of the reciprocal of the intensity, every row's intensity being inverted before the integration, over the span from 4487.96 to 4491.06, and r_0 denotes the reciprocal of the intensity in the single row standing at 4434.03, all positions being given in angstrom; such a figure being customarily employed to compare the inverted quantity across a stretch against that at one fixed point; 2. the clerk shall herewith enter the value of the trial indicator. 2.50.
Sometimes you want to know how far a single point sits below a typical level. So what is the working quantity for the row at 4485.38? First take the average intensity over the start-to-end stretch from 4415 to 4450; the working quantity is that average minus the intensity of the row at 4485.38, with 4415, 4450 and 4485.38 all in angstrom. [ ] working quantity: -17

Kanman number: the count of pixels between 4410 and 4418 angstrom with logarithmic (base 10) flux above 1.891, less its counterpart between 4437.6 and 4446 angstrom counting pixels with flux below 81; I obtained 3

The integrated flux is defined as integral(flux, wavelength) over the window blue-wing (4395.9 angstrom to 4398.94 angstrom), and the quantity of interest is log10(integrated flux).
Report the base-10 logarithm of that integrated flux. 2.41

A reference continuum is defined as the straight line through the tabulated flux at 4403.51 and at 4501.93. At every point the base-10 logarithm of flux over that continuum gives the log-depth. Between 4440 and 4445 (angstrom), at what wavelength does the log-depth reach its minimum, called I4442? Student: 4443.23 angstrom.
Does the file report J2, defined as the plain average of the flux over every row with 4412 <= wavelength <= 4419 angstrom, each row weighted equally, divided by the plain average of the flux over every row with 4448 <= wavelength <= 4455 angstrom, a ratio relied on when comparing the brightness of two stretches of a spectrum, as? 0.89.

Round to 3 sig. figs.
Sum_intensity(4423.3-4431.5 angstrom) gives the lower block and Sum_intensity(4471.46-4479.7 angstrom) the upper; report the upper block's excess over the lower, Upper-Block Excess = 170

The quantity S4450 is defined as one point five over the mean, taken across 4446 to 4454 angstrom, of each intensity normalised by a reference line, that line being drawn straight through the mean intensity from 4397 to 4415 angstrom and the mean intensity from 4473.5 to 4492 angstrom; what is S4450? 1.4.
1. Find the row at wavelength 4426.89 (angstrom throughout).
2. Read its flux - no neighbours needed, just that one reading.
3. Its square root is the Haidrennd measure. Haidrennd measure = 8.3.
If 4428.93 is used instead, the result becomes 9.6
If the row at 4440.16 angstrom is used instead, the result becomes 9.8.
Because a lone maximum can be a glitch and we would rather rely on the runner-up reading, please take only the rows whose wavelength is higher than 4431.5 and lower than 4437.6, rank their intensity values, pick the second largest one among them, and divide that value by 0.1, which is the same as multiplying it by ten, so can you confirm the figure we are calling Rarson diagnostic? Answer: 888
